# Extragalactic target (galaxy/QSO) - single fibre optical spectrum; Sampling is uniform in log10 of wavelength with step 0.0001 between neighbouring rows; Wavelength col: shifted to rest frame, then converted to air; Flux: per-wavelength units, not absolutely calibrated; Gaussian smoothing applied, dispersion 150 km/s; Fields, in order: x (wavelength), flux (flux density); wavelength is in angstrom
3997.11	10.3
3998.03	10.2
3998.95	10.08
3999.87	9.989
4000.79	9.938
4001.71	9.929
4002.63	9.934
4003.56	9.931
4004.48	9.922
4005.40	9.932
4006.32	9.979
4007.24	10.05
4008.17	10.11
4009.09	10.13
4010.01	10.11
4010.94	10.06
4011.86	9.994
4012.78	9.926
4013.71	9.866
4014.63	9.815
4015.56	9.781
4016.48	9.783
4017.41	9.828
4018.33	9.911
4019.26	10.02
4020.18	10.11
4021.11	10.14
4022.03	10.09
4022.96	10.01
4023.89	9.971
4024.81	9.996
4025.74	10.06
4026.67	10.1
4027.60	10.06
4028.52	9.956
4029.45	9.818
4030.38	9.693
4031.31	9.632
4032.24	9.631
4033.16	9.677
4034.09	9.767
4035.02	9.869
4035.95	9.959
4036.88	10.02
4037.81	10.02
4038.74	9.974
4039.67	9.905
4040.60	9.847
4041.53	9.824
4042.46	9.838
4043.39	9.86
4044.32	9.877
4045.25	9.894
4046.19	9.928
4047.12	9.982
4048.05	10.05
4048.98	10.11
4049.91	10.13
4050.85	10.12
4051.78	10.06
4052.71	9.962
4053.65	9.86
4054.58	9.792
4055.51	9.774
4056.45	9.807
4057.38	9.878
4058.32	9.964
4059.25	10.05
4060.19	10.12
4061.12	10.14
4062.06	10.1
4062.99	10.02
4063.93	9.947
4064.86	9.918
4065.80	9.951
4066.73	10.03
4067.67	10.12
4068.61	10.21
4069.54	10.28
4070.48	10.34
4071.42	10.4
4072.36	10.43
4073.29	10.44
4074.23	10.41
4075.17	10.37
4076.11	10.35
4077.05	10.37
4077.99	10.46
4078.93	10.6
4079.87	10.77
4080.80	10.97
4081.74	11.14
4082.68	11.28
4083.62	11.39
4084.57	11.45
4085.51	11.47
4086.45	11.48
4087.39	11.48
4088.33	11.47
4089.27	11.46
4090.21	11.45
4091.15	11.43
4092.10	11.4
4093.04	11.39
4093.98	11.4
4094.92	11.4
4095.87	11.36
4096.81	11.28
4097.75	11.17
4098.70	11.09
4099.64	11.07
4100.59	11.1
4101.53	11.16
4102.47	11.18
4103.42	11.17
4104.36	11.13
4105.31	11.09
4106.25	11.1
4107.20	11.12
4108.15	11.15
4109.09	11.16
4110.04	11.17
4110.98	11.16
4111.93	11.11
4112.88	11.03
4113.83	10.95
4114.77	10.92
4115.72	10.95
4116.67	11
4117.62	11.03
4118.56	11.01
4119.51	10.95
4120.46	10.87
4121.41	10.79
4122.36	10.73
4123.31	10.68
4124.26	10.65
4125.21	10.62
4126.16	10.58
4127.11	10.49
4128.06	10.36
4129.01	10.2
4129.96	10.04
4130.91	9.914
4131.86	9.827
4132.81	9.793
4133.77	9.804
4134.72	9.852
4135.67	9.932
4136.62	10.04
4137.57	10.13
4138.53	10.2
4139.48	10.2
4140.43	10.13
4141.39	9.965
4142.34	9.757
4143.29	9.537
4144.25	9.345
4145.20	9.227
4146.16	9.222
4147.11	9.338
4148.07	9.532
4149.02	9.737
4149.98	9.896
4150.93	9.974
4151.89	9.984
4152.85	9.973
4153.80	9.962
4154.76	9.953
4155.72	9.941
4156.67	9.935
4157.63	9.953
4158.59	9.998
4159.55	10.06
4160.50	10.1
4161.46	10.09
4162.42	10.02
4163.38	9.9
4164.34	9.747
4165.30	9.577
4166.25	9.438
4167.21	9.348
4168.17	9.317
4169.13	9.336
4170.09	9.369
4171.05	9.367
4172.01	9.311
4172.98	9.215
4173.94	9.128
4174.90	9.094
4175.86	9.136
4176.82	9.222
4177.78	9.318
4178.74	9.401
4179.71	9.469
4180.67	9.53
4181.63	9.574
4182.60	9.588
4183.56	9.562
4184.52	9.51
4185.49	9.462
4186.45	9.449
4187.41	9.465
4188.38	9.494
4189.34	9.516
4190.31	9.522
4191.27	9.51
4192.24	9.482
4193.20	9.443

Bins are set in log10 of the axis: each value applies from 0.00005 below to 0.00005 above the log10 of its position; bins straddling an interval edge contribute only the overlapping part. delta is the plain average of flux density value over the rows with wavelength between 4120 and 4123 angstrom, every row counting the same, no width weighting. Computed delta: 10.8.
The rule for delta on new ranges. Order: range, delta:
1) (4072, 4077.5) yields 10.4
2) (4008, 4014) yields 10.0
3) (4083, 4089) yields 11.5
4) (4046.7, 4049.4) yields 10.0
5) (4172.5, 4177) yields 9.2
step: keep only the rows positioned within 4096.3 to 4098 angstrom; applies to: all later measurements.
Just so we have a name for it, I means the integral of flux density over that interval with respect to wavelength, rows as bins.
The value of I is 19.2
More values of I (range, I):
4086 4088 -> 23.0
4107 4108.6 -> 17.8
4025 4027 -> 20.1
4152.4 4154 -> 16.0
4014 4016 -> 19.6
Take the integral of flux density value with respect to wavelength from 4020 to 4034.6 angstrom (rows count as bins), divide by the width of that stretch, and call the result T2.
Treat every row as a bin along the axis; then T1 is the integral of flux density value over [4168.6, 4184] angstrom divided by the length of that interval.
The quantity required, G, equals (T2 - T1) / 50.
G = 0.011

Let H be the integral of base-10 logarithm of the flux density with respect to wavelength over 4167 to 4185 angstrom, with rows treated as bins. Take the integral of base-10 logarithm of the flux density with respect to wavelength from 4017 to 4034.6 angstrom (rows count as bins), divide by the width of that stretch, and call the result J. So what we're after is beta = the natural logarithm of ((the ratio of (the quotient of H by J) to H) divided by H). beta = -2.86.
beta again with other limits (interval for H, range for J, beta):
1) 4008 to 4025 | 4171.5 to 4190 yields -2.80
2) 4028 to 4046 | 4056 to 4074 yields -2.89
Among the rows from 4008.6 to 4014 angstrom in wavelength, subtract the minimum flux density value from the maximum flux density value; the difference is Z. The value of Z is 0.26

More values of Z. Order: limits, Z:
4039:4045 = 0.08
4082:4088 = 0.20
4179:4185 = 0.12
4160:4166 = 0.52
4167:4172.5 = 0.06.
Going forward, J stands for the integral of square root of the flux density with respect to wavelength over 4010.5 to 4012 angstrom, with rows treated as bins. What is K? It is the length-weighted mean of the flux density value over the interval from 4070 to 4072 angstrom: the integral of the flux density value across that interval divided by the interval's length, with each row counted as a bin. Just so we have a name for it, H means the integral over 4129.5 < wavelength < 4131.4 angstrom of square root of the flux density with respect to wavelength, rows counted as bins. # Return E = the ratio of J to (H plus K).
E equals 0.29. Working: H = 6.0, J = 4.8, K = 10.3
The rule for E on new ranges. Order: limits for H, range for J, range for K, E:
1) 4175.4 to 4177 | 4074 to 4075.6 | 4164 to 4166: 0.35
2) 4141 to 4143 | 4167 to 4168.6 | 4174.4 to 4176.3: 0.32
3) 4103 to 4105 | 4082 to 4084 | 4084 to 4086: 0.37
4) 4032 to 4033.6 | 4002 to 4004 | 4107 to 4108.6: 0.39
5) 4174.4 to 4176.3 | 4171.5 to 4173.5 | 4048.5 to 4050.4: 0.38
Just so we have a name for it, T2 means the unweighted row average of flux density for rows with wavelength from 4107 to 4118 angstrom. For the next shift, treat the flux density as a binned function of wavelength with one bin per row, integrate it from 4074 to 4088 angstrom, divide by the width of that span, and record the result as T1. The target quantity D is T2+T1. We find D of 22.0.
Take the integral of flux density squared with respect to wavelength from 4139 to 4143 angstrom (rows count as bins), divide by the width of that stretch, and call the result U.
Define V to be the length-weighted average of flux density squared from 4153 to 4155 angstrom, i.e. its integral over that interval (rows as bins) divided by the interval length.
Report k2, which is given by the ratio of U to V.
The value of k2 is 1.01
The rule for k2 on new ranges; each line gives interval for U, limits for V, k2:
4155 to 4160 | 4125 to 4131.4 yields 0.94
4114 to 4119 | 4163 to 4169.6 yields 1.33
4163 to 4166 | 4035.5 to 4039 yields 0.95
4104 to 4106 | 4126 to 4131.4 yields 1.17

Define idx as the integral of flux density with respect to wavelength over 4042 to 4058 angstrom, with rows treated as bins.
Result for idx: 159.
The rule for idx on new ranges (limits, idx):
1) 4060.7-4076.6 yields 162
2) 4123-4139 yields 163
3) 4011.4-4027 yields 155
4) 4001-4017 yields 159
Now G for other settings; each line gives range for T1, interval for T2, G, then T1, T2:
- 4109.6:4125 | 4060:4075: -0.015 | 10.9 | 10.2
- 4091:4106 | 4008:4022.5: -0.025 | 11.2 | 10.0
